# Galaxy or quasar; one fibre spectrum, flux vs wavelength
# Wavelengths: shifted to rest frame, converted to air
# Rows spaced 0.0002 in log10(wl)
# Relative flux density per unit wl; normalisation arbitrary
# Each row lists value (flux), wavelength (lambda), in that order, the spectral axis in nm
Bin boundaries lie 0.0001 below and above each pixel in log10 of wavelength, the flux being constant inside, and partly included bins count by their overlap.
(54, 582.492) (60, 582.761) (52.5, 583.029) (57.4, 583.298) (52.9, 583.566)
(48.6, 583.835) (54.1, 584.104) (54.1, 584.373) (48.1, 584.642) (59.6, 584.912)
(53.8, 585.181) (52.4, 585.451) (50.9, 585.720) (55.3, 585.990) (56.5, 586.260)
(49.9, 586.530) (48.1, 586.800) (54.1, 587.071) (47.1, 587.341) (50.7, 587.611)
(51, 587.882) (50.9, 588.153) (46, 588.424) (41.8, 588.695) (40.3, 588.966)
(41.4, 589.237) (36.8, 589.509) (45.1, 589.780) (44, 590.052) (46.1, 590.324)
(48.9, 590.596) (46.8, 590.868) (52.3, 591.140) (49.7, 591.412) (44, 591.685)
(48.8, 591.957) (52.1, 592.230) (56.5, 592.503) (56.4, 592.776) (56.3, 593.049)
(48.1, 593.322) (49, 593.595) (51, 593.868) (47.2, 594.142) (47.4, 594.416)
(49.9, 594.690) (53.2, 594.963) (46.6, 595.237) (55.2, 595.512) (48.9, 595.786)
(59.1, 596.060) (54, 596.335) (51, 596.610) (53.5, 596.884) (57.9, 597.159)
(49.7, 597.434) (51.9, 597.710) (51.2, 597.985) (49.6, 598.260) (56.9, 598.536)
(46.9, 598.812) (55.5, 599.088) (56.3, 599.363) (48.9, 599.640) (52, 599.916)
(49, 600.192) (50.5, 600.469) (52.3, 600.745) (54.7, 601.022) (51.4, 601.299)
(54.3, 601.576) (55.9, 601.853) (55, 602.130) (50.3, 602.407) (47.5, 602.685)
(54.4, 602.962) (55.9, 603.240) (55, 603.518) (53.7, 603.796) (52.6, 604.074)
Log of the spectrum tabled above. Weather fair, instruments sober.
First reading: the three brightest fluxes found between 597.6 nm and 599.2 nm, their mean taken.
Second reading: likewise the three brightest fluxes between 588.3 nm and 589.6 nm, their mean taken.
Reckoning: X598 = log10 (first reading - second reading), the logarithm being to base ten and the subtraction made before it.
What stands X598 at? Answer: 1.07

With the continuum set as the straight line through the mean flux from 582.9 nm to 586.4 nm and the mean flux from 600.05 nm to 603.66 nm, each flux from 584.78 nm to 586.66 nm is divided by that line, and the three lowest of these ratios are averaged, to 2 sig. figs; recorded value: 0.95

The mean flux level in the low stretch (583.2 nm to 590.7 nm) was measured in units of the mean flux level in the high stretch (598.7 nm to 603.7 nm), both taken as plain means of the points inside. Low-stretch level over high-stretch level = 0.94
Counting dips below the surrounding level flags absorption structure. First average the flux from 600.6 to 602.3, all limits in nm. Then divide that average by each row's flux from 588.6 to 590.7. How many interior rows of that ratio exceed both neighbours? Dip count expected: 3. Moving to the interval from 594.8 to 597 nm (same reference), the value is 3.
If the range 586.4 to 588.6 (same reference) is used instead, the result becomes 2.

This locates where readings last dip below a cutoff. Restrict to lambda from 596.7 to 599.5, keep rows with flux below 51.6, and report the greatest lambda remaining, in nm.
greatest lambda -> 598.812 nm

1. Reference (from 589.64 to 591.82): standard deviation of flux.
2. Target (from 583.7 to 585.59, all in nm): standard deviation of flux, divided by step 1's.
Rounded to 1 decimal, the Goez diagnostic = 1.3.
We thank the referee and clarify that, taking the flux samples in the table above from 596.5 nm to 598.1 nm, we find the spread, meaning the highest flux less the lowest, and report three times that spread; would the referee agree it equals 25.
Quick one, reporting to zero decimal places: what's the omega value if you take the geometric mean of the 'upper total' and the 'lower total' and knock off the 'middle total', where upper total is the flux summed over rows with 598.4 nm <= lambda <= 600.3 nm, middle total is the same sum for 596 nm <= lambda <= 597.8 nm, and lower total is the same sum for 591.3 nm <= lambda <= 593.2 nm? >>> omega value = -12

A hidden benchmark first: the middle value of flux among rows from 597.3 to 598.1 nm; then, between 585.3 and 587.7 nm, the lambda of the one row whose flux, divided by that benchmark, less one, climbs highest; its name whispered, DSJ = 586.260 nm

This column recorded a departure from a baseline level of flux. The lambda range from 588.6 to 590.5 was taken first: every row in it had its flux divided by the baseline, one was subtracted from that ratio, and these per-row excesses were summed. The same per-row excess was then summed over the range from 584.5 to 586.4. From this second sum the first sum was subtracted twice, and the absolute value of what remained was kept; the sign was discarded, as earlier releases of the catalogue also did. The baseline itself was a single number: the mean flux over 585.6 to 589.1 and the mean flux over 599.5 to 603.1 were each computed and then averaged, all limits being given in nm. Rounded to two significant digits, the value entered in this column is 2.8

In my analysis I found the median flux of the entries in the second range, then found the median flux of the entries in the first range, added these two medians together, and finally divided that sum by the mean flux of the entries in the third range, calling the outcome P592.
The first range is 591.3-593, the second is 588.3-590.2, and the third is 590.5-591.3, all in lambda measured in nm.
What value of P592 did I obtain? 1.88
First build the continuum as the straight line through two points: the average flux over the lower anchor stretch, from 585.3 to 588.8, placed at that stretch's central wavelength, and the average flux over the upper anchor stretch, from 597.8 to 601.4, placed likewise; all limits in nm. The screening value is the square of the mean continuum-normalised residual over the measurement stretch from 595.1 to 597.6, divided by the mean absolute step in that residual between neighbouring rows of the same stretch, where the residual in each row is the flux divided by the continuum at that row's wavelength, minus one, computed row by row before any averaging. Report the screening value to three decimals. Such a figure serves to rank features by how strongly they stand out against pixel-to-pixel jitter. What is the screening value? 0.006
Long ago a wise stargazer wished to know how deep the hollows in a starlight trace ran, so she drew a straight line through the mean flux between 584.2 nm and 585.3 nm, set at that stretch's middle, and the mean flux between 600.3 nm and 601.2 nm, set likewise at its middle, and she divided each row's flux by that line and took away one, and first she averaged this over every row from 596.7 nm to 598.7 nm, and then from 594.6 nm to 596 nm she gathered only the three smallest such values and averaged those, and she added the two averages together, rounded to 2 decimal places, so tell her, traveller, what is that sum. -0.08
